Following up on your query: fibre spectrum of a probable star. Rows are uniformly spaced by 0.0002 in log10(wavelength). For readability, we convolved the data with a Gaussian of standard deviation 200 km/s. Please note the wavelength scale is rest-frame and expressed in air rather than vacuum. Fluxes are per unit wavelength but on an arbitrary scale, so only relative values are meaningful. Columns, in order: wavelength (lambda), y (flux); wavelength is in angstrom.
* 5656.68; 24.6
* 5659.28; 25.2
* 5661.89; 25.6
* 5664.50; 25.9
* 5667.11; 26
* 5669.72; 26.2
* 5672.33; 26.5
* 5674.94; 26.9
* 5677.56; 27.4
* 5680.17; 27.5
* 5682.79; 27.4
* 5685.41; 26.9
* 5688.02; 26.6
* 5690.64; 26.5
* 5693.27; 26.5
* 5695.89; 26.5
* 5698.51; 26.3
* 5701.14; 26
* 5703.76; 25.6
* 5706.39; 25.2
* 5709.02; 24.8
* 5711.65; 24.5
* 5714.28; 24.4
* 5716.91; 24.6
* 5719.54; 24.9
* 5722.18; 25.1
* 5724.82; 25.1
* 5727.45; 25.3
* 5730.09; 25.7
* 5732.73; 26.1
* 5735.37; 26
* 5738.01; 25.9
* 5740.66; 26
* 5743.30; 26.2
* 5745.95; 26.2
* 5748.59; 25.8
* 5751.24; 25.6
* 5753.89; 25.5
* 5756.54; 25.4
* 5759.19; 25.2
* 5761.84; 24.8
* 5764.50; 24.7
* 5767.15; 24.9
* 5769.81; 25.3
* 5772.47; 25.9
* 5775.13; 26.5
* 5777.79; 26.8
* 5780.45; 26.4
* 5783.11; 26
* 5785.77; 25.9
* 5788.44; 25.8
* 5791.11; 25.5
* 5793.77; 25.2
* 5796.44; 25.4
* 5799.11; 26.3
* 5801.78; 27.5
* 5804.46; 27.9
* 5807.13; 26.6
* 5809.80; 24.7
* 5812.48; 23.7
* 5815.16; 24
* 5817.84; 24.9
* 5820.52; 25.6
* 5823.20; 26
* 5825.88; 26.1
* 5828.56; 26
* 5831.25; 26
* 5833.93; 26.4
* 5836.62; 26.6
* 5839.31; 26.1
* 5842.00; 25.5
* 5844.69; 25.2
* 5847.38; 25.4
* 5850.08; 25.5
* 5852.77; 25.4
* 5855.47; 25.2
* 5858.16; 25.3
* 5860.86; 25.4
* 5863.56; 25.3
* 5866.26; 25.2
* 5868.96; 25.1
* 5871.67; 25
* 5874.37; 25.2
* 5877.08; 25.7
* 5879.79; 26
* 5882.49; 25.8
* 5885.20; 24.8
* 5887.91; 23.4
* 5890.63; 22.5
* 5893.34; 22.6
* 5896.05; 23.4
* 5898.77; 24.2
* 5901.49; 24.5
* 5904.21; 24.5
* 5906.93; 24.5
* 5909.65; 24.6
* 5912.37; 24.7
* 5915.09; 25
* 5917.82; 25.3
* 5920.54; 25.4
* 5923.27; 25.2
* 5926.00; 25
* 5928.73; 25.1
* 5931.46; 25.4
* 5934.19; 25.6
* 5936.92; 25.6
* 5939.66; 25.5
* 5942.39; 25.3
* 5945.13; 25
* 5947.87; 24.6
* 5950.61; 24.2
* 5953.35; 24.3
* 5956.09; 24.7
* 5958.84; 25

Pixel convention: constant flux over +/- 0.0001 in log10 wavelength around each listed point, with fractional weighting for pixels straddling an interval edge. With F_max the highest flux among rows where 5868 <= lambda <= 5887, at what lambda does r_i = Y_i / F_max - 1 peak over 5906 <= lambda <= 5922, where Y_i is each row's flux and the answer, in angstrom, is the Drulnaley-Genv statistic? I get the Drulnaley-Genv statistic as 5920.54 angstrom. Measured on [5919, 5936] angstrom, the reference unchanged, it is 5934.19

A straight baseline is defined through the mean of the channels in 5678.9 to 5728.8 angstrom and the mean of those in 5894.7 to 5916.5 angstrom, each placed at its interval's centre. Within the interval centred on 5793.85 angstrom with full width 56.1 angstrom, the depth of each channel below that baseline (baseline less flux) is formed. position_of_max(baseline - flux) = 5812.48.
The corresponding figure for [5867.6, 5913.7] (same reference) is 5890.63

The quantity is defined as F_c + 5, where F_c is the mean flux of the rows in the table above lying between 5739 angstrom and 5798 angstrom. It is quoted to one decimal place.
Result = 30.7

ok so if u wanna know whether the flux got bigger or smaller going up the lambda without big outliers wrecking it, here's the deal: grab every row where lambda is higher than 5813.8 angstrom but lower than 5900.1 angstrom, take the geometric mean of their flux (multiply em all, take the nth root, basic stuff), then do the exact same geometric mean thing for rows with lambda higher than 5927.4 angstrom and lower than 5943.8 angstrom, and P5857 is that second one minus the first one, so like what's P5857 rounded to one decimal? 0.3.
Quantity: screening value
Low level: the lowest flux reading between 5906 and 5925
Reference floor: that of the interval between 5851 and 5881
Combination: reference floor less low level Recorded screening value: 0.50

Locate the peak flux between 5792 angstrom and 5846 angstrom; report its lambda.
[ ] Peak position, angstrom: 5804.46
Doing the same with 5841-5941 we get 5879.79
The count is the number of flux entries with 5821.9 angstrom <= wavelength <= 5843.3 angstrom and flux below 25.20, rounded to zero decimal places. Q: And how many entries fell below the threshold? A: 0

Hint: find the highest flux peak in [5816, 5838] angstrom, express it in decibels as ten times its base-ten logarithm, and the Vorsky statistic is 14.2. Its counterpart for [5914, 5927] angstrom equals 14.0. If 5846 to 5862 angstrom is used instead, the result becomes 14.1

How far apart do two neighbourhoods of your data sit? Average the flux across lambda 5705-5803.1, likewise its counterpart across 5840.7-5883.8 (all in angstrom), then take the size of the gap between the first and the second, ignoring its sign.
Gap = 0.2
